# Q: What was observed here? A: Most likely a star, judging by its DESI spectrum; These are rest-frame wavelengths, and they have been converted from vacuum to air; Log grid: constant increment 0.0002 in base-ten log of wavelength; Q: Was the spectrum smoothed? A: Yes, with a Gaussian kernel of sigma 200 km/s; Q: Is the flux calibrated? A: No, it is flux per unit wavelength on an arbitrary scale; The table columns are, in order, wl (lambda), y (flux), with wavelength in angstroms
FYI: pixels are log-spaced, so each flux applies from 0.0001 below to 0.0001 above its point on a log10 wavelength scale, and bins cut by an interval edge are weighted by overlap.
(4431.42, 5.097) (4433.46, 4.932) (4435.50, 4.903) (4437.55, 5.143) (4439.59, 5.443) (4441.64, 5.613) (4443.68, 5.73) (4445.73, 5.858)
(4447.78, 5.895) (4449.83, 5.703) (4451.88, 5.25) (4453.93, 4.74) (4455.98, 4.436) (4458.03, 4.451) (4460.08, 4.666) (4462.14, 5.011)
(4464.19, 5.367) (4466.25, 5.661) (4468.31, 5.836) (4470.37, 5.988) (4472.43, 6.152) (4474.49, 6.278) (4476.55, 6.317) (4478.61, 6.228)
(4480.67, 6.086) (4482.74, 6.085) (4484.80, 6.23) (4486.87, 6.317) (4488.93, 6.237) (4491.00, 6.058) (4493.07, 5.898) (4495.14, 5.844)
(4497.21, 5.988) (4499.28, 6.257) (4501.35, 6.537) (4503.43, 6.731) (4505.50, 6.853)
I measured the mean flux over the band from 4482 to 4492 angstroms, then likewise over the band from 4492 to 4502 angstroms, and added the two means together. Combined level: 12.3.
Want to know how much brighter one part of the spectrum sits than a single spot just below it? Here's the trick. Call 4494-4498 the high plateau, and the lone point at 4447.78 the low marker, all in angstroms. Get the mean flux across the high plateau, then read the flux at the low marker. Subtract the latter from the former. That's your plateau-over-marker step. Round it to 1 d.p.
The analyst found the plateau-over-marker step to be 0.0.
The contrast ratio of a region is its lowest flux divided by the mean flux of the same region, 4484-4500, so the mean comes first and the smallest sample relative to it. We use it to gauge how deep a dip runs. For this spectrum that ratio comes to 0.96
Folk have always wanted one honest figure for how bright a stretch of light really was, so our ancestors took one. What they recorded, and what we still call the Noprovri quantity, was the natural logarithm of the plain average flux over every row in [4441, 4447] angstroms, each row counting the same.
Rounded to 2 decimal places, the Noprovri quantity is 1.75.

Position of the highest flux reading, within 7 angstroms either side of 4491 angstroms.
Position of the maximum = 4486.87 angstroms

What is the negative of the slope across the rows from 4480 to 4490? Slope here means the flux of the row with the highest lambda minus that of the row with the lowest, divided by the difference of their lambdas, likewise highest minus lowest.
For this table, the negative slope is -0.018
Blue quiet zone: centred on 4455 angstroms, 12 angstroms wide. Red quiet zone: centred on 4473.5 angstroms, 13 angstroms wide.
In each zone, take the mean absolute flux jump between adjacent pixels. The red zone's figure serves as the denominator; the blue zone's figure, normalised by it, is 2.6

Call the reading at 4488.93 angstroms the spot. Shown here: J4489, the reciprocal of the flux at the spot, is 0.160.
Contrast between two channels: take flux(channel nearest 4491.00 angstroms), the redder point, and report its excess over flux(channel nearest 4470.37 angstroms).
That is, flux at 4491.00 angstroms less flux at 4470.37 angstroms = 0.1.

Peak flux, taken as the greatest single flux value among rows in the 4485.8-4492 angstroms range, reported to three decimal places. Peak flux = 6.317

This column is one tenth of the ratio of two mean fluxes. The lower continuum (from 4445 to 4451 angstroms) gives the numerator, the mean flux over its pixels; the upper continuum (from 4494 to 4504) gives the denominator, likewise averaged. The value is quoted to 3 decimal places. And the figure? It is 0.093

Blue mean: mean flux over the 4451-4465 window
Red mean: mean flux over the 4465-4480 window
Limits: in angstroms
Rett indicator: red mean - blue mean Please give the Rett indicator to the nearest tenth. 1.2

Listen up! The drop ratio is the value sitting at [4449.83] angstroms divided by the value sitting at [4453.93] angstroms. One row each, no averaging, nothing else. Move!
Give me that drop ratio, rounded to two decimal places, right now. 1.20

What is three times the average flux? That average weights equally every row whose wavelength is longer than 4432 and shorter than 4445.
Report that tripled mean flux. 15.9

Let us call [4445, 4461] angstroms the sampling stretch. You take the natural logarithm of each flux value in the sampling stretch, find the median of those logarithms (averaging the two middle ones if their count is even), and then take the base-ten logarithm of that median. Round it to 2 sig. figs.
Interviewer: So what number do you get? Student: 0.21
